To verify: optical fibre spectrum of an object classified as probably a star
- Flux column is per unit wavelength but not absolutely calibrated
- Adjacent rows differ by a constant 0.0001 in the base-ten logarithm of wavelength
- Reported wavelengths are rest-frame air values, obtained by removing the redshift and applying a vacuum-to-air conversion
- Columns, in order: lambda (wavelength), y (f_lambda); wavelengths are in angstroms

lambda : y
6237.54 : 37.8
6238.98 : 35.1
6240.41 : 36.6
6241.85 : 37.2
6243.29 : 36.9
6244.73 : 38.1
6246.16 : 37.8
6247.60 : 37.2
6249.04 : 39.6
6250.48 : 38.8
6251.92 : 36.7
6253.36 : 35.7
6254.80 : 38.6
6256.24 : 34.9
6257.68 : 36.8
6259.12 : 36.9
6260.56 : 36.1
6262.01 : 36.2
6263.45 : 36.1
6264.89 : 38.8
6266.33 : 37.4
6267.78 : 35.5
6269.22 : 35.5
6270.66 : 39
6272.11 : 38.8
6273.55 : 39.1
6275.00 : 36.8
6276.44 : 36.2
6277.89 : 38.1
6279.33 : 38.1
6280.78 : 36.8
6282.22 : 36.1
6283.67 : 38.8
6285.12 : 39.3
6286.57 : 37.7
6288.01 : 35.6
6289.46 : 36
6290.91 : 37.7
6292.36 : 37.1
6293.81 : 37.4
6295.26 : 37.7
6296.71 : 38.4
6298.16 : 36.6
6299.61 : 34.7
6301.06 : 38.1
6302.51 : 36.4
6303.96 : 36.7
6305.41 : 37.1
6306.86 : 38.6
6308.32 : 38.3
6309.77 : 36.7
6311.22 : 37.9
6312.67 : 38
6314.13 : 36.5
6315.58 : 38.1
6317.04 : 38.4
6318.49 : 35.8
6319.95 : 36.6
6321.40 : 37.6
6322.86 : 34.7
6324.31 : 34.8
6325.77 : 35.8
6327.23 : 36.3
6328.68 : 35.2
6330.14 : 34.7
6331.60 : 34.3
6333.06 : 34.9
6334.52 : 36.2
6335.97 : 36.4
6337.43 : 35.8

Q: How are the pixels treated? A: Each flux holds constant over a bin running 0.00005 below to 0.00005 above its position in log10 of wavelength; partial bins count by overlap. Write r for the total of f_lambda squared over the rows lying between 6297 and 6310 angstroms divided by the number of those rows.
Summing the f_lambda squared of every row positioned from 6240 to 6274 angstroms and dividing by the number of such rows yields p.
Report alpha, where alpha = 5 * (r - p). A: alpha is -91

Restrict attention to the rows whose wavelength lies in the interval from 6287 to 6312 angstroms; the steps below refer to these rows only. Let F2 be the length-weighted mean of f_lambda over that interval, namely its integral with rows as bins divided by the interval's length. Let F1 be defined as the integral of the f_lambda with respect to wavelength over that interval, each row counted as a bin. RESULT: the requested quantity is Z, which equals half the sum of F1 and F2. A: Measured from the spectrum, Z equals 483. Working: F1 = 929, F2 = 37.1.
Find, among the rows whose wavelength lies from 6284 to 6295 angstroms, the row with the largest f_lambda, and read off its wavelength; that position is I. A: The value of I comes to 6285.12 angstroms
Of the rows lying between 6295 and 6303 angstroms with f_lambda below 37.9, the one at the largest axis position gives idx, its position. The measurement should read 6302.51 angstroms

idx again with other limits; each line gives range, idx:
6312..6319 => 6318.49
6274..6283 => 6282.22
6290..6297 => 6295.26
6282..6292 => 6290.91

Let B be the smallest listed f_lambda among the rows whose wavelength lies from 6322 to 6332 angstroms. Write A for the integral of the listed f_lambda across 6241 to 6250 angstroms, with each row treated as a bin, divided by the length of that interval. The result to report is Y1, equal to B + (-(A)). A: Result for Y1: -3.5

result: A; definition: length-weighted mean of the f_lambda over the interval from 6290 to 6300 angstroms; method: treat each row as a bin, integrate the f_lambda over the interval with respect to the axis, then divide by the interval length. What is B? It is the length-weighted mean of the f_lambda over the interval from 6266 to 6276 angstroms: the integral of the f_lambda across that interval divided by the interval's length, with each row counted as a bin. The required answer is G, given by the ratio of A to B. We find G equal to 0.99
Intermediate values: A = 37.1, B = 37.4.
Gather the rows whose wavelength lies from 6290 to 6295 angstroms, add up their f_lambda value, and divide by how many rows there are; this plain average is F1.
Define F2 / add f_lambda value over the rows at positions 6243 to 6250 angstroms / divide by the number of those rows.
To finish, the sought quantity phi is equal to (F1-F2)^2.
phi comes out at 0.27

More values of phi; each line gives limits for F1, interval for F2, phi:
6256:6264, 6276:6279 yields 0.97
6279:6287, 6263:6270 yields 1.30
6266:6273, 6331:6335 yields 4.44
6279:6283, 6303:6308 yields 0.22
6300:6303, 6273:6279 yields 0.09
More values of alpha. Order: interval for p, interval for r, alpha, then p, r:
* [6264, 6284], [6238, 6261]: -164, 1408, 1375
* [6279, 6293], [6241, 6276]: -17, 1394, 1391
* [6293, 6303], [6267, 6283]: 87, 1374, 1391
